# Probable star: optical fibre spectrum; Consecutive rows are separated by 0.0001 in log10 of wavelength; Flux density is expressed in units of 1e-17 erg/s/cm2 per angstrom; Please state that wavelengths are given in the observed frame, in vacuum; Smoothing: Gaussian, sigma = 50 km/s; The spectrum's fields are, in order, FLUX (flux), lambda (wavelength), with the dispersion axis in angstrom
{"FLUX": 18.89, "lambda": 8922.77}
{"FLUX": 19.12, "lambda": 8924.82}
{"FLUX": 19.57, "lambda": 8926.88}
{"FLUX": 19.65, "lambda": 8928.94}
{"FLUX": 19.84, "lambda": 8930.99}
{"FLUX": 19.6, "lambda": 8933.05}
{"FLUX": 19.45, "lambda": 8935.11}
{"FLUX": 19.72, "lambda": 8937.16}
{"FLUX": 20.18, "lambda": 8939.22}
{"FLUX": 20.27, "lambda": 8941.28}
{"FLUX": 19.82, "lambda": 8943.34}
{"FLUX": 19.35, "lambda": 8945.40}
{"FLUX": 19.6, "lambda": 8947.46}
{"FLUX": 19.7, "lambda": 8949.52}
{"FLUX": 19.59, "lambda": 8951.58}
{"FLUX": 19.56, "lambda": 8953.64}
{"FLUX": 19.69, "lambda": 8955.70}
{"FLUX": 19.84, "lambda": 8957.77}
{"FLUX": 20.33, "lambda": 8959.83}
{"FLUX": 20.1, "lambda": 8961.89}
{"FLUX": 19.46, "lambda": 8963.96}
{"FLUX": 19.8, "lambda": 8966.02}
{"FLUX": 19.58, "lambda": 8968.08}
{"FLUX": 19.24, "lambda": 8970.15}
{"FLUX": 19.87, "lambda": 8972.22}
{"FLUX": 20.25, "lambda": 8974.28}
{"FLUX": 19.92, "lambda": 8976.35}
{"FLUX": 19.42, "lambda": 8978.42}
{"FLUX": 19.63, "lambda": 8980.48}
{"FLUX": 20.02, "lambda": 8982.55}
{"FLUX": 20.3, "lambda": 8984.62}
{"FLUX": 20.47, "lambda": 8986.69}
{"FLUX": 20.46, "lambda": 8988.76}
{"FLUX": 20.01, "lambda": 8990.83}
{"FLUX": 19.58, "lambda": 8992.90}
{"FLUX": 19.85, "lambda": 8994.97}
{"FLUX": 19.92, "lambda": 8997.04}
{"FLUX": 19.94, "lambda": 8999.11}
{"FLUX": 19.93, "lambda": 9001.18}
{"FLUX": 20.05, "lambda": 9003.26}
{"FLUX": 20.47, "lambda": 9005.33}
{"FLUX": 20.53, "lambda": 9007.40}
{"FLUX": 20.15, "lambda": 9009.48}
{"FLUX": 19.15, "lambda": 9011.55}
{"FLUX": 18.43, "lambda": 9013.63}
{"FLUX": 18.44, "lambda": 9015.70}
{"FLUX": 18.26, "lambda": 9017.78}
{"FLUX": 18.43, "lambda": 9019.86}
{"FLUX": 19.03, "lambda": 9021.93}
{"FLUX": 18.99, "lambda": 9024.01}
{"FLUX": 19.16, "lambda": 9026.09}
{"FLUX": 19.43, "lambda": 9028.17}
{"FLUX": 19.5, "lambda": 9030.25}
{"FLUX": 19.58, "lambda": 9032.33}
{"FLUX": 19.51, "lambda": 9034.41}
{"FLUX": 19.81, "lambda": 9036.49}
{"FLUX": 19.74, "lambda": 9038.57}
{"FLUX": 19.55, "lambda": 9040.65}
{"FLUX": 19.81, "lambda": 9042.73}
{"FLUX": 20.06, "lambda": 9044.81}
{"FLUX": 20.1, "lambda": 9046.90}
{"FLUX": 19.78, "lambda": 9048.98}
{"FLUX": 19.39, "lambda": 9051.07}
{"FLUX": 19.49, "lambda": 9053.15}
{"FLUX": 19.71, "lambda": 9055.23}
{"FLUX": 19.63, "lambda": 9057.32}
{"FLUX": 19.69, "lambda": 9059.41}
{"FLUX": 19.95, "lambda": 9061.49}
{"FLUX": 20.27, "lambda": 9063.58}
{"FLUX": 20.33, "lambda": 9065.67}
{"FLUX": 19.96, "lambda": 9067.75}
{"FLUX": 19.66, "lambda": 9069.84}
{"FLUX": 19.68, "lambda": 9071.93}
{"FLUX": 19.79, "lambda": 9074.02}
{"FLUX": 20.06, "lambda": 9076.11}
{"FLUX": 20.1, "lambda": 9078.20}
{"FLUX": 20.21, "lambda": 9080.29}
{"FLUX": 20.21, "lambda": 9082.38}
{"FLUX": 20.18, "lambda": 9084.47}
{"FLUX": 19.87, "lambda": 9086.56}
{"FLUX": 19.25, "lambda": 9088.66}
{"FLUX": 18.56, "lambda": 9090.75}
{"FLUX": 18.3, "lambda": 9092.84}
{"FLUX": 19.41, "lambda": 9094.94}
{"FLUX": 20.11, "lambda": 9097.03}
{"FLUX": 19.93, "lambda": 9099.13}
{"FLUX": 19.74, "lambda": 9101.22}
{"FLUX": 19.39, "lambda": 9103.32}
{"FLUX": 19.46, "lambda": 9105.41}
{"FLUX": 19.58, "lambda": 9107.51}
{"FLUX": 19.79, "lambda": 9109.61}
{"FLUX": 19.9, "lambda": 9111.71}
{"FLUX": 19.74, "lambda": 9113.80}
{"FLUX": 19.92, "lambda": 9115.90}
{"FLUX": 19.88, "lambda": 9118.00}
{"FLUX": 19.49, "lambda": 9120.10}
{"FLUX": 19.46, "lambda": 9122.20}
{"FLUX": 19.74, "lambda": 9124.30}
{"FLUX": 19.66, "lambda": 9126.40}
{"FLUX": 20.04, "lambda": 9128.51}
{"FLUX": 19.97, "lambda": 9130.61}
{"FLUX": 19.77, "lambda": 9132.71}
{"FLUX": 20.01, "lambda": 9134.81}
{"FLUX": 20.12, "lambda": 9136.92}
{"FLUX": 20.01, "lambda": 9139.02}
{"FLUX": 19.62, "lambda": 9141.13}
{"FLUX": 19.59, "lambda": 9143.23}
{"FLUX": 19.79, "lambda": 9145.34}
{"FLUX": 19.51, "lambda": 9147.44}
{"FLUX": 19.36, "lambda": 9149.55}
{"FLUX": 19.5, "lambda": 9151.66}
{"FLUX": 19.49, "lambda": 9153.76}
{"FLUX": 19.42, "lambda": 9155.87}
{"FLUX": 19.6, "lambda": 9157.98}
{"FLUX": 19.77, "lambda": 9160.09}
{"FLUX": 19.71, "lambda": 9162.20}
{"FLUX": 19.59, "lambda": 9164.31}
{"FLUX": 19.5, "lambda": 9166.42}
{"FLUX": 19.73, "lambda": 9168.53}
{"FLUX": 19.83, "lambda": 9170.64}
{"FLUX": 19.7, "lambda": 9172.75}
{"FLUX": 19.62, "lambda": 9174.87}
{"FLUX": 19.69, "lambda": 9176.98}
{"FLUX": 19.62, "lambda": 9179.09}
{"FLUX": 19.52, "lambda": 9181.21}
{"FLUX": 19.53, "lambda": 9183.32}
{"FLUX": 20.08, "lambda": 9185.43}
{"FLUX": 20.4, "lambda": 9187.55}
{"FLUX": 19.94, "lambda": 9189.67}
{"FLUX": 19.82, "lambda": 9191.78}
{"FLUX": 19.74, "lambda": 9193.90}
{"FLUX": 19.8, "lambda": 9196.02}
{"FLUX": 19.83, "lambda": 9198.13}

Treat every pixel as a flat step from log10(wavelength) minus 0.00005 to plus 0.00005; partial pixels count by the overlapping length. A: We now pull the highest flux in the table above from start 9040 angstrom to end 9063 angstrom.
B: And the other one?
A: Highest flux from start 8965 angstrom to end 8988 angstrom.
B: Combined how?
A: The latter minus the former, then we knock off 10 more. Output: -9.63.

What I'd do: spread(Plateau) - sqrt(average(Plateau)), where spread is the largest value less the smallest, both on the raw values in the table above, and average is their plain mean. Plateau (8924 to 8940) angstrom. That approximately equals -3.4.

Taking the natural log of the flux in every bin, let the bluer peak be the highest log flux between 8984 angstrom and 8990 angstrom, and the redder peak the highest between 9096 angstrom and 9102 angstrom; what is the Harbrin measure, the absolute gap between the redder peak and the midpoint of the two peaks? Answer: 0.009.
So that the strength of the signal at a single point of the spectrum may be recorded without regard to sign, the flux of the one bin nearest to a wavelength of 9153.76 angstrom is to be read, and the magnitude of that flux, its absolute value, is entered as 19.5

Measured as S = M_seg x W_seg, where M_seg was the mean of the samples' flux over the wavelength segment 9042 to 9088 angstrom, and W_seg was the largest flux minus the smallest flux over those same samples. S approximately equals 19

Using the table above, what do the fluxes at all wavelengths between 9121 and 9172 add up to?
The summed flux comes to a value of 473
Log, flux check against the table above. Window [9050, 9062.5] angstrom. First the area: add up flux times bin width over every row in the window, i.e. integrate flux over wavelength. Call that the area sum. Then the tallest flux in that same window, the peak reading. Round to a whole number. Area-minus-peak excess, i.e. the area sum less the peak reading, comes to 226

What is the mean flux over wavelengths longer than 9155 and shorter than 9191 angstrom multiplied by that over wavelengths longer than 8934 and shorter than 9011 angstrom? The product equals 392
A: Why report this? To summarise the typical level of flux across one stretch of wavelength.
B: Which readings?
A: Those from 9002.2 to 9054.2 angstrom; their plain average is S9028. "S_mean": 19.5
